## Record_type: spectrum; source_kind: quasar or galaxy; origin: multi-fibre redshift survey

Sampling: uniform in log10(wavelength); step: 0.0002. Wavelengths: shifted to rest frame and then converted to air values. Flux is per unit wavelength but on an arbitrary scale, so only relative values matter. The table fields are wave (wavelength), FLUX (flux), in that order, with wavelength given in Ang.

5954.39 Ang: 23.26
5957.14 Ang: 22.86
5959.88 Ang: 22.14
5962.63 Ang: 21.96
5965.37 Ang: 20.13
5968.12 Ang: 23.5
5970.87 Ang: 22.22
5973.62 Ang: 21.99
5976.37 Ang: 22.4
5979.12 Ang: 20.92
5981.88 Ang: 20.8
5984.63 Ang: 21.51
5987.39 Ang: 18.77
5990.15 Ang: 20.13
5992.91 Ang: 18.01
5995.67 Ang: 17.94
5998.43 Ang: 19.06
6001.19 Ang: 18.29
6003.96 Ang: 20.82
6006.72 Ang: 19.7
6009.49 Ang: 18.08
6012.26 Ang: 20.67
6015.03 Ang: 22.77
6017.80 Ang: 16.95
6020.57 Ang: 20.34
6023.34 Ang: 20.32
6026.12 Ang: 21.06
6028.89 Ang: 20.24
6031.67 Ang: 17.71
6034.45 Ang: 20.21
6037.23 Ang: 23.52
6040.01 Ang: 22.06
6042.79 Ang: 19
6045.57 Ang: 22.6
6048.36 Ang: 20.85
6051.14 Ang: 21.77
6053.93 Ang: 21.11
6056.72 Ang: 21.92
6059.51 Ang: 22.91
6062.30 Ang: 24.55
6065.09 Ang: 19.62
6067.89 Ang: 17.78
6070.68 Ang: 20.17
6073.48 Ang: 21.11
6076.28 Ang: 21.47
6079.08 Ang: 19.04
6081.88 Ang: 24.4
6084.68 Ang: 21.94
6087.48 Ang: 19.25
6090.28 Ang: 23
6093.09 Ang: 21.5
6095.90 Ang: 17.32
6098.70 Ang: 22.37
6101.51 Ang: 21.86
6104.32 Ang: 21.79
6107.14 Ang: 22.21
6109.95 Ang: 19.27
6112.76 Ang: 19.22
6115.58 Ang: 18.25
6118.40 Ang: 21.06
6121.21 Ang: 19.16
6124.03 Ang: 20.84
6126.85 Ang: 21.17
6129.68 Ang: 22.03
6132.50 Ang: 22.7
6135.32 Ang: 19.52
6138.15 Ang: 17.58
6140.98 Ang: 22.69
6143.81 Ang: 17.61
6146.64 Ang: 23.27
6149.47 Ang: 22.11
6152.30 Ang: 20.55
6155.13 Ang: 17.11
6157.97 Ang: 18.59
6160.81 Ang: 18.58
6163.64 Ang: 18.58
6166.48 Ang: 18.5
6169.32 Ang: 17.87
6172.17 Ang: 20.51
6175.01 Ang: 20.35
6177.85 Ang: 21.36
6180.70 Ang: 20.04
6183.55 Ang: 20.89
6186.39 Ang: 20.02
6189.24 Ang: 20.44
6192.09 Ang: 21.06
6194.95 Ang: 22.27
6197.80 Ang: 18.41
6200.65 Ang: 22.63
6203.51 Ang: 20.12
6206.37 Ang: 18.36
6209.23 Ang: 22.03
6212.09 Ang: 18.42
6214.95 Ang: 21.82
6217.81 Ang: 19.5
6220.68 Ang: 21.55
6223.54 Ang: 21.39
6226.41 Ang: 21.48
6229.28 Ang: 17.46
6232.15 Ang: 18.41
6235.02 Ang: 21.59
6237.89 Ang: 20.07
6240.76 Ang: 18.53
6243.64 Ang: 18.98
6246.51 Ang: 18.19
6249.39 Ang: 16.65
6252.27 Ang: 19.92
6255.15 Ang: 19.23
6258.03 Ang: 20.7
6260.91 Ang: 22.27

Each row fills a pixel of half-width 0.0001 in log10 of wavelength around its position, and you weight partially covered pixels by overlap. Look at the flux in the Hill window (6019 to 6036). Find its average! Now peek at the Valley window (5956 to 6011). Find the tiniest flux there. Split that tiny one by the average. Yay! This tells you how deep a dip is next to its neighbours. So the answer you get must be 0.898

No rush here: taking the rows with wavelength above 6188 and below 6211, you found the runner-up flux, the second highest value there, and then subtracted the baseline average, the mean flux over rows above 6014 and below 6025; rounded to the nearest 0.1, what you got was 2.2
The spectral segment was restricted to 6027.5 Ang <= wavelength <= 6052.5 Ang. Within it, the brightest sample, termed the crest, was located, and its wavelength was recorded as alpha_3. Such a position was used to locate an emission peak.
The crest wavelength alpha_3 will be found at 6037.23 Ang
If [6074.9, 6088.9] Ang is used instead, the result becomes 6081.88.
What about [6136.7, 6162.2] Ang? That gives 6146.64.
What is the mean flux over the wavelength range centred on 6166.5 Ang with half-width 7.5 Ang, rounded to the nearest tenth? 18.8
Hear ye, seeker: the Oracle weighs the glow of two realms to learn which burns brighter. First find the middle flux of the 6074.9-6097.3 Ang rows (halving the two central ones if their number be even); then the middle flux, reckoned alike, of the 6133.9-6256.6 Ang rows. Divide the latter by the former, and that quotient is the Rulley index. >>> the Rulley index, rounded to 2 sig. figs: 0.93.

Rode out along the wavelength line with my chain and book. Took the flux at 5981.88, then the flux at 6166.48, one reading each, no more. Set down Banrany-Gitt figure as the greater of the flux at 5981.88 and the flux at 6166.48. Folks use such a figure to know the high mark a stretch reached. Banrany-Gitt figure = 21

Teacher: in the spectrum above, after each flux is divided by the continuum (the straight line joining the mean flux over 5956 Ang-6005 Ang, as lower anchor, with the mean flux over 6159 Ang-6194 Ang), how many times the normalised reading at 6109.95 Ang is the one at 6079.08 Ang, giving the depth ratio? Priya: 0.98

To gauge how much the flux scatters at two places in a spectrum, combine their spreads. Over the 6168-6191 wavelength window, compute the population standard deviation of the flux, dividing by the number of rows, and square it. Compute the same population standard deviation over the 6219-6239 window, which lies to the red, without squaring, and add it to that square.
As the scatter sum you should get 2.5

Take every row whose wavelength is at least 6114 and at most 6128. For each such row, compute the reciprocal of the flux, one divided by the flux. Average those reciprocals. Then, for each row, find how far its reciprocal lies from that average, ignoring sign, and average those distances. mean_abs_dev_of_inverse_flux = 0.0028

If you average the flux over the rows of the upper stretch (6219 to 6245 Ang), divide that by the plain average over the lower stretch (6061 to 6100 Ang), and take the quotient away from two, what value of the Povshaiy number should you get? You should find 1.05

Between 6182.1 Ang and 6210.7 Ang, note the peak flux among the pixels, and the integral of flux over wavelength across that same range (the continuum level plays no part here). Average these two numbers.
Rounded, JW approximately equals 306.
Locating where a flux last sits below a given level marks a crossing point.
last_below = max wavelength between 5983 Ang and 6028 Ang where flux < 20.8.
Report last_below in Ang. 6023.34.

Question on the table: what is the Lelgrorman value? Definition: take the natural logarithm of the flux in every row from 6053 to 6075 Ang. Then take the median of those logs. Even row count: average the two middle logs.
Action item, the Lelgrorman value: 3.05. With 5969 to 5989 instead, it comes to 3.07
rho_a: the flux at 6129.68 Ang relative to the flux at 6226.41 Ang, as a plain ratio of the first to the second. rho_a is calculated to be 1.03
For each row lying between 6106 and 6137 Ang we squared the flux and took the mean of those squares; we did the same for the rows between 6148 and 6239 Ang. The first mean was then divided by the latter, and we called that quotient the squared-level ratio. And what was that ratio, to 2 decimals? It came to 1.04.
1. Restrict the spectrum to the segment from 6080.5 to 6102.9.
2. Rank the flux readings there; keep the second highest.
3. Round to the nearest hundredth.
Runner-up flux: 23.00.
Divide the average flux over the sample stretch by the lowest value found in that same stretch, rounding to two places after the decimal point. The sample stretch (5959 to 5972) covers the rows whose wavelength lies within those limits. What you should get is 1.09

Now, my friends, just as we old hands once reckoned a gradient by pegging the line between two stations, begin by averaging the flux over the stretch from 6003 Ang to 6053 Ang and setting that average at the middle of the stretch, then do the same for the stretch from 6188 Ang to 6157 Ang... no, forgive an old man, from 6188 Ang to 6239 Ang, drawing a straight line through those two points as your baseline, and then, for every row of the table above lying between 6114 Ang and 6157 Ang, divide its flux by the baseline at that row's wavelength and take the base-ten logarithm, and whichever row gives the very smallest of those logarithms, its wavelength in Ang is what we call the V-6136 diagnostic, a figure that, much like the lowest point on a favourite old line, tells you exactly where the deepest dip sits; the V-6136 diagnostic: 6155.13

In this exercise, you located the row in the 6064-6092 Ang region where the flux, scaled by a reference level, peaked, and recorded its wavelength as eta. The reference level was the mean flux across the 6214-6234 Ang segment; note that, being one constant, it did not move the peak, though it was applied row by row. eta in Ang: 6081.88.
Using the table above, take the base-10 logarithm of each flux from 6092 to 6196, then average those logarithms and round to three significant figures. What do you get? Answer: 1.31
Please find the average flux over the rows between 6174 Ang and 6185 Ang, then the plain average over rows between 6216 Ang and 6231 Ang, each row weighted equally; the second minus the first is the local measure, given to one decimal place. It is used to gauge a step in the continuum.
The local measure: -0.4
